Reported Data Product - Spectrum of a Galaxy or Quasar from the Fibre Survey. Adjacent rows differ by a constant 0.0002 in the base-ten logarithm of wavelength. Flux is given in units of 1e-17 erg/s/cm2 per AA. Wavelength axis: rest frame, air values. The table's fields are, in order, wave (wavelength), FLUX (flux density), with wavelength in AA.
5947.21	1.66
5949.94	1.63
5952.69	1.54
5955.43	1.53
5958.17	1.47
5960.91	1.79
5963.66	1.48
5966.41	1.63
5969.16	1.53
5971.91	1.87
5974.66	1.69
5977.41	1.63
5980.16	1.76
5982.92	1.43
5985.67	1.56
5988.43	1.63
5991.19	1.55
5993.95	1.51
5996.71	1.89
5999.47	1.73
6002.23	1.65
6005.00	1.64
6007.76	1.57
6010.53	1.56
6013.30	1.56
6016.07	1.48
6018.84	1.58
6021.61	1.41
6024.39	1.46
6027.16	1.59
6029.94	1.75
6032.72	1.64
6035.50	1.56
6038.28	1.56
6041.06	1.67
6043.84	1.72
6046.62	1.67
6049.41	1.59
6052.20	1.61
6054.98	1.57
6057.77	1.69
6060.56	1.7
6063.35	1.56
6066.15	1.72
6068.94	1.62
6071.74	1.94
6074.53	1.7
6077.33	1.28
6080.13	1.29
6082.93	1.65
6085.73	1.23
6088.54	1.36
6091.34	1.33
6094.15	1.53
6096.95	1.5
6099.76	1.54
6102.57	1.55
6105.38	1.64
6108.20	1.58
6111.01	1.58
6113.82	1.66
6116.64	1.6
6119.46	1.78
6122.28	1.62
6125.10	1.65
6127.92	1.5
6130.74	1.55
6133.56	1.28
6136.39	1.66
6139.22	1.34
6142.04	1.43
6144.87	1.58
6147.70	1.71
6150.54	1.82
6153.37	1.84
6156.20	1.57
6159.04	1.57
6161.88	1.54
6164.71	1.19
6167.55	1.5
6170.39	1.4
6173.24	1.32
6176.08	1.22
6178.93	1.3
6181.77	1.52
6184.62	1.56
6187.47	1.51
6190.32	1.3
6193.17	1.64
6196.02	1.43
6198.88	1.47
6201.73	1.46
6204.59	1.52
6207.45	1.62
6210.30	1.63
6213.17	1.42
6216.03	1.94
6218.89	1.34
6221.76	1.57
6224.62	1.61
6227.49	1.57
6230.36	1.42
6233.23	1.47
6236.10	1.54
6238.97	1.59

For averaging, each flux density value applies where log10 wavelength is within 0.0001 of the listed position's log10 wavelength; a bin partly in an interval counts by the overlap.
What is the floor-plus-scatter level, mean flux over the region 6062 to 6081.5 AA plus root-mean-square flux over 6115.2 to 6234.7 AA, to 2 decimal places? 3.12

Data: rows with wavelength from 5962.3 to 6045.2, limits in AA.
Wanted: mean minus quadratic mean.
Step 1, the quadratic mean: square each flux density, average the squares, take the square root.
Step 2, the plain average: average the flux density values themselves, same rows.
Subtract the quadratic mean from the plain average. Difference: -0.0041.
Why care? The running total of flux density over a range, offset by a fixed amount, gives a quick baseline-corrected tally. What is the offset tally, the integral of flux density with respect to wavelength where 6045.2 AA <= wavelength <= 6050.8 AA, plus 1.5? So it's 10.6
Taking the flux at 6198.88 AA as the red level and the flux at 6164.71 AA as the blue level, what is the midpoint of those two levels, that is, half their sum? 1.33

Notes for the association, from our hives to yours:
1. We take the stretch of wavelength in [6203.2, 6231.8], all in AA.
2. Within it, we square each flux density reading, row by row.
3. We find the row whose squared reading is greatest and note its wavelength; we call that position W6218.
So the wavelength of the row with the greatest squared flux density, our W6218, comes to 6216.03 AA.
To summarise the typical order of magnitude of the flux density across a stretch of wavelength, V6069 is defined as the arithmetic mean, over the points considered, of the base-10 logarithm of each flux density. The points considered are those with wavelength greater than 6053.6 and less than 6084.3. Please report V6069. 0.204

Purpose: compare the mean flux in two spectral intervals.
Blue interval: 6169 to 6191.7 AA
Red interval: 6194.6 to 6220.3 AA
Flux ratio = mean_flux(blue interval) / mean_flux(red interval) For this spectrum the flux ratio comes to 0.91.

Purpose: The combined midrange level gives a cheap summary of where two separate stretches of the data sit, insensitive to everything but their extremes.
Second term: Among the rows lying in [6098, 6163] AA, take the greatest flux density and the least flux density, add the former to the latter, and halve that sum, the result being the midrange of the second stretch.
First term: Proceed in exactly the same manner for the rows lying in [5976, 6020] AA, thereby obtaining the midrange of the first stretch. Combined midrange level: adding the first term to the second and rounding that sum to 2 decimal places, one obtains 3.22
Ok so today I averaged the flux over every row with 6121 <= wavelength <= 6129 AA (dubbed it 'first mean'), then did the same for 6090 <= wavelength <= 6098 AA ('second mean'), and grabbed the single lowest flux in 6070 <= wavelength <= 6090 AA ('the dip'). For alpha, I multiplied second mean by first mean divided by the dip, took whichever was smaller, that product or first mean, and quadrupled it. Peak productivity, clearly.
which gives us 6.4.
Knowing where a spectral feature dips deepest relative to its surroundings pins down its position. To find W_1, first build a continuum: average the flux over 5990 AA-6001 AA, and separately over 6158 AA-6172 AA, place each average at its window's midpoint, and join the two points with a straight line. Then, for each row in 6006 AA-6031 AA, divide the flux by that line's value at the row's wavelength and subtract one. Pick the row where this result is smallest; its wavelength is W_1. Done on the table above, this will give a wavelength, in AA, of 6021.61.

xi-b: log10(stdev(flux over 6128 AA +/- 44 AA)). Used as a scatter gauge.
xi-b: -0.80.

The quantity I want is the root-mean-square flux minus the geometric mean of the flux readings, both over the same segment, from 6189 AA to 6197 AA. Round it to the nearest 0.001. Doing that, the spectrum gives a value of 0.013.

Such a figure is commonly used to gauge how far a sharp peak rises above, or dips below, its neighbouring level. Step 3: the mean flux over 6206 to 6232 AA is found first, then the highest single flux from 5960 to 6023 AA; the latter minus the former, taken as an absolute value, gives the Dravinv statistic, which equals 0.32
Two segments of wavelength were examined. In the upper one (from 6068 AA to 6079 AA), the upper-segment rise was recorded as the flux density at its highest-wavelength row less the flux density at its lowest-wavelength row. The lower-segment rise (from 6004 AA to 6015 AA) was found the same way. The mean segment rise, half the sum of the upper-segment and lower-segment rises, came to -0.21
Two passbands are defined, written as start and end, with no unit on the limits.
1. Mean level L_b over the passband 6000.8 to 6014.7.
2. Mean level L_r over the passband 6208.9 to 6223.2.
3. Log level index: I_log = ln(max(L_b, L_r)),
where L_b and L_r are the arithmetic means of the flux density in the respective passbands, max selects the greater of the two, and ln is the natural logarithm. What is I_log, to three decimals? 0.468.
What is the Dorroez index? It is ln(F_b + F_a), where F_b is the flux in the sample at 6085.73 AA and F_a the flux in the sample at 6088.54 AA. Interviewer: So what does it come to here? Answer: 0.95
